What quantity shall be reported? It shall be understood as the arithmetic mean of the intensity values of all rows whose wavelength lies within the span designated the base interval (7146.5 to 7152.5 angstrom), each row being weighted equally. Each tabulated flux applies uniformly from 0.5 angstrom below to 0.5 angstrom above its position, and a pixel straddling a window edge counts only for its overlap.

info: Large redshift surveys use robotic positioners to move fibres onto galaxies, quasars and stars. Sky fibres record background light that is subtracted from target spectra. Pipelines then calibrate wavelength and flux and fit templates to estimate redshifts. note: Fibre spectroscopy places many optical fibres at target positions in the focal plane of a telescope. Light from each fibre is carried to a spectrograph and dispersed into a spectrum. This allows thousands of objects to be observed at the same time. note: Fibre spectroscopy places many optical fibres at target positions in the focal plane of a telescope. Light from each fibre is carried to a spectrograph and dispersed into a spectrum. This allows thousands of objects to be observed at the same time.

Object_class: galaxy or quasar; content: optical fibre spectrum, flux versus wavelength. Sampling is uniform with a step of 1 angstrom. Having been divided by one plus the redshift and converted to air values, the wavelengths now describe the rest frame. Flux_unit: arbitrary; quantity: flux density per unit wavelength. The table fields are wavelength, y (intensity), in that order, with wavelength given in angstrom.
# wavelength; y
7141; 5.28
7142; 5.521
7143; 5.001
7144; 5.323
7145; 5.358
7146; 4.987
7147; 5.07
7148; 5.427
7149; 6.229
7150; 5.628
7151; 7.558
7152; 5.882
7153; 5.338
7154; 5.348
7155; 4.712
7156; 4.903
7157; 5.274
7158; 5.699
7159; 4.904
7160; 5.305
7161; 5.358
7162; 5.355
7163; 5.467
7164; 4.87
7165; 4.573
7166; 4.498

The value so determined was 5.97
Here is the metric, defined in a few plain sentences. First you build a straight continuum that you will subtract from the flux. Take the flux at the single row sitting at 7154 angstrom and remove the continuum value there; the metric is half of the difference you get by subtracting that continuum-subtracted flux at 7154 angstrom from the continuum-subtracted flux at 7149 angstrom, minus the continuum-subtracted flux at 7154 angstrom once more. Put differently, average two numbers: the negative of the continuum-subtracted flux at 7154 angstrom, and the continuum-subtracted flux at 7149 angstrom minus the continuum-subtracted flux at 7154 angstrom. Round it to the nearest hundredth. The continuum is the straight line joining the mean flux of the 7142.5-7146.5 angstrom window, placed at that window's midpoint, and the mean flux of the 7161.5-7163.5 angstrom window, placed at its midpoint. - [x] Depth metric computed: 0.45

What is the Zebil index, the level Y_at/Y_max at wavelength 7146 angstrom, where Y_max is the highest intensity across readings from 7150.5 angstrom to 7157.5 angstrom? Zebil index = 0.660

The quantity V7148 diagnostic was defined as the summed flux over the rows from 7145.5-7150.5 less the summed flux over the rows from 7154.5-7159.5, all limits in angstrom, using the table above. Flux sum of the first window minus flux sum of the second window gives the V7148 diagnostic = 2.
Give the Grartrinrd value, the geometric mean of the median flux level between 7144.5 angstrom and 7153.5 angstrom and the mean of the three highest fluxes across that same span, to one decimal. 6.0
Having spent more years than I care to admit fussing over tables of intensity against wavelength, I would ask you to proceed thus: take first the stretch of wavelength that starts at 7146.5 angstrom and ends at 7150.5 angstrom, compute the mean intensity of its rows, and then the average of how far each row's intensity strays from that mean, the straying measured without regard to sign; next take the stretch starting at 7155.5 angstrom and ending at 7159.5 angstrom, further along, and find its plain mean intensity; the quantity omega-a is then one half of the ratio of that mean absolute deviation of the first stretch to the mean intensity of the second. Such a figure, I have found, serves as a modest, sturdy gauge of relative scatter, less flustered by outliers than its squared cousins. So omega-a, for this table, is 0.033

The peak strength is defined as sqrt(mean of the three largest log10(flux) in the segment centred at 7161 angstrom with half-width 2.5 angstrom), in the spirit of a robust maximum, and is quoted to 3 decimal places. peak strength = 0.855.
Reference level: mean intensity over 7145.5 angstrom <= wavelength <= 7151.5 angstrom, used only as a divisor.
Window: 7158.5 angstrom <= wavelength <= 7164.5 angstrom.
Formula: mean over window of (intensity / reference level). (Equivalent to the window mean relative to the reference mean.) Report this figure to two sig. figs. 0.90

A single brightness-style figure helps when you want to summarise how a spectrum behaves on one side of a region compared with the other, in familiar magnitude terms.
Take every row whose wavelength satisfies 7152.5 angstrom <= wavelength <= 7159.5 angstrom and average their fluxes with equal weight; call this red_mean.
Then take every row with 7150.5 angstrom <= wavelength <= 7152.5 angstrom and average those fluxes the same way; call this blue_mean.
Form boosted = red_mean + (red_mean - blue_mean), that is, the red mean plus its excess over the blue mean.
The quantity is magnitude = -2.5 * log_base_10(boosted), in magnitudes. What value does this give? -1.40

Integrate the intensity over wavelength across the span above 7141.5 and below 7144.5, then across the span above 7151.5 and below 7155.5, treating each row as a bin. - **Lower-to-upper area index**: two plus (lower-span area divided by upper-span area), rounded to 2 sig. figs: 2.7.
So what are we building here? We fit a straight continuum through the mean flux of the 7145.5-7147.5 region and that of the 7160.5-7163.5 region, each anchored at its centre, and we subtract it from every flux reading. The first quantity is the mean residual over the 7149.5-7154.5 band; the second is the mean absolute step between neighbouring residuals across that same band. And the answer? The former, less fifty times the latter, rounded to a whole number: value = -52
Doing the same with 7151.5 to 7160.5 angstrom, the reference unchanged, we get -21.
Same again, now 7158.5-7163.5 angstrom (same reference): -7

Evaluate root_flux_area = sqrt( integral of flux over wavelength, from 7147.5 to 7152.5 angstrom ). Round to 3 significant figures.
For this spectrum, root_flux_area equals 5.54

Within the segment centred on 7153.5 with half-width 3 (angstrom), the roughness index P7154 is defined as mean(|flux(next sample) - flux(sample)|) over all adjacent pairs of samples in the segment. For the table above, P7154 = 0.61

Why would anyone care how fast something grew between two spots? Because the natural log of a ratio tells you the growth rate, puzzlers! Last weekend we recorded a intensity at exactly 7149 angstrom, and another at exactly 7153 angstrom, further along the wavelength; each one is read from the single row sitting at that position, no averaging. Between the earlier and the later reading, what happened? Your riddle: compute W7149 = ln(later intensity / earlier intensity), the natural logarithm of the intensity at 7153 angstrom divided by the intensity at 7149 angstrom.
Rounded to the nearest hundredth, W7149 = -0.15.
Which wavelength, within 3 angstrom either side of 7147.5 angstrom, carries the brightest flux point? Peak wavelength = 7149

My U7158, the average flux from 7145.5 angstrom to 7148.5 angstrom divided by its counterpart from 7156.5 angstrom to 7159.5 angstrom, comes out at 0.98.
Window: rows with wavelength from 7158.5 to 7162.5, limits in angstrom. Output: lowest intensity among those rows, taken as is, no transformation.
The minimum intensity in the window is 4.904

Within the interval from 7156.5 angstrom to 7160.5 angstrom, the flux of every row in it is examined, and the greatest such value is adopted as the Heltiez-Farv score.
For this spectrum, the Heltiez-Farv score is 5.699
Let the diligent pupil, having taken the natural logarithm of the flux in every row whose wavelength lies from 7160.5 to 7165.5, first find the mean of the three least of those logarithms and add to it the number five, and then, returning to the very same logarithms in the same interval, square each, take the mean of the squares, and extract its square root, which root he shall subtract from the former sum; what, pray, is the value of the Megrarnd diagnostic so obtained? 4.96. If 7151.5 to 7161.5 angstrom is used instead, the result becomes 4.92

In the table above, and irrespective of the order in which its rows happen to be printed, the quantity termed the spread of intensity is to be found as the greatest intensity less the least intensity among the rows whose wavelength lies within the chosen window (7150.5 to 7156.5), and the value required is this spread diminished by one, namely 1.8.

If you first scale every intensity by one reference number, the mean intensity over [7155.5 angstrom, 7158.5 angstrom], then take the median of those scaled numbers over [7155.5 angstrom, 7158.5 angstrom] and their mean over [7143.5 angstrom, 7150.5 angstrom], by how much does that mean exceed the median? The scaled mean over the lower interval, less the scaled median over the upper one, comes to 0.030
